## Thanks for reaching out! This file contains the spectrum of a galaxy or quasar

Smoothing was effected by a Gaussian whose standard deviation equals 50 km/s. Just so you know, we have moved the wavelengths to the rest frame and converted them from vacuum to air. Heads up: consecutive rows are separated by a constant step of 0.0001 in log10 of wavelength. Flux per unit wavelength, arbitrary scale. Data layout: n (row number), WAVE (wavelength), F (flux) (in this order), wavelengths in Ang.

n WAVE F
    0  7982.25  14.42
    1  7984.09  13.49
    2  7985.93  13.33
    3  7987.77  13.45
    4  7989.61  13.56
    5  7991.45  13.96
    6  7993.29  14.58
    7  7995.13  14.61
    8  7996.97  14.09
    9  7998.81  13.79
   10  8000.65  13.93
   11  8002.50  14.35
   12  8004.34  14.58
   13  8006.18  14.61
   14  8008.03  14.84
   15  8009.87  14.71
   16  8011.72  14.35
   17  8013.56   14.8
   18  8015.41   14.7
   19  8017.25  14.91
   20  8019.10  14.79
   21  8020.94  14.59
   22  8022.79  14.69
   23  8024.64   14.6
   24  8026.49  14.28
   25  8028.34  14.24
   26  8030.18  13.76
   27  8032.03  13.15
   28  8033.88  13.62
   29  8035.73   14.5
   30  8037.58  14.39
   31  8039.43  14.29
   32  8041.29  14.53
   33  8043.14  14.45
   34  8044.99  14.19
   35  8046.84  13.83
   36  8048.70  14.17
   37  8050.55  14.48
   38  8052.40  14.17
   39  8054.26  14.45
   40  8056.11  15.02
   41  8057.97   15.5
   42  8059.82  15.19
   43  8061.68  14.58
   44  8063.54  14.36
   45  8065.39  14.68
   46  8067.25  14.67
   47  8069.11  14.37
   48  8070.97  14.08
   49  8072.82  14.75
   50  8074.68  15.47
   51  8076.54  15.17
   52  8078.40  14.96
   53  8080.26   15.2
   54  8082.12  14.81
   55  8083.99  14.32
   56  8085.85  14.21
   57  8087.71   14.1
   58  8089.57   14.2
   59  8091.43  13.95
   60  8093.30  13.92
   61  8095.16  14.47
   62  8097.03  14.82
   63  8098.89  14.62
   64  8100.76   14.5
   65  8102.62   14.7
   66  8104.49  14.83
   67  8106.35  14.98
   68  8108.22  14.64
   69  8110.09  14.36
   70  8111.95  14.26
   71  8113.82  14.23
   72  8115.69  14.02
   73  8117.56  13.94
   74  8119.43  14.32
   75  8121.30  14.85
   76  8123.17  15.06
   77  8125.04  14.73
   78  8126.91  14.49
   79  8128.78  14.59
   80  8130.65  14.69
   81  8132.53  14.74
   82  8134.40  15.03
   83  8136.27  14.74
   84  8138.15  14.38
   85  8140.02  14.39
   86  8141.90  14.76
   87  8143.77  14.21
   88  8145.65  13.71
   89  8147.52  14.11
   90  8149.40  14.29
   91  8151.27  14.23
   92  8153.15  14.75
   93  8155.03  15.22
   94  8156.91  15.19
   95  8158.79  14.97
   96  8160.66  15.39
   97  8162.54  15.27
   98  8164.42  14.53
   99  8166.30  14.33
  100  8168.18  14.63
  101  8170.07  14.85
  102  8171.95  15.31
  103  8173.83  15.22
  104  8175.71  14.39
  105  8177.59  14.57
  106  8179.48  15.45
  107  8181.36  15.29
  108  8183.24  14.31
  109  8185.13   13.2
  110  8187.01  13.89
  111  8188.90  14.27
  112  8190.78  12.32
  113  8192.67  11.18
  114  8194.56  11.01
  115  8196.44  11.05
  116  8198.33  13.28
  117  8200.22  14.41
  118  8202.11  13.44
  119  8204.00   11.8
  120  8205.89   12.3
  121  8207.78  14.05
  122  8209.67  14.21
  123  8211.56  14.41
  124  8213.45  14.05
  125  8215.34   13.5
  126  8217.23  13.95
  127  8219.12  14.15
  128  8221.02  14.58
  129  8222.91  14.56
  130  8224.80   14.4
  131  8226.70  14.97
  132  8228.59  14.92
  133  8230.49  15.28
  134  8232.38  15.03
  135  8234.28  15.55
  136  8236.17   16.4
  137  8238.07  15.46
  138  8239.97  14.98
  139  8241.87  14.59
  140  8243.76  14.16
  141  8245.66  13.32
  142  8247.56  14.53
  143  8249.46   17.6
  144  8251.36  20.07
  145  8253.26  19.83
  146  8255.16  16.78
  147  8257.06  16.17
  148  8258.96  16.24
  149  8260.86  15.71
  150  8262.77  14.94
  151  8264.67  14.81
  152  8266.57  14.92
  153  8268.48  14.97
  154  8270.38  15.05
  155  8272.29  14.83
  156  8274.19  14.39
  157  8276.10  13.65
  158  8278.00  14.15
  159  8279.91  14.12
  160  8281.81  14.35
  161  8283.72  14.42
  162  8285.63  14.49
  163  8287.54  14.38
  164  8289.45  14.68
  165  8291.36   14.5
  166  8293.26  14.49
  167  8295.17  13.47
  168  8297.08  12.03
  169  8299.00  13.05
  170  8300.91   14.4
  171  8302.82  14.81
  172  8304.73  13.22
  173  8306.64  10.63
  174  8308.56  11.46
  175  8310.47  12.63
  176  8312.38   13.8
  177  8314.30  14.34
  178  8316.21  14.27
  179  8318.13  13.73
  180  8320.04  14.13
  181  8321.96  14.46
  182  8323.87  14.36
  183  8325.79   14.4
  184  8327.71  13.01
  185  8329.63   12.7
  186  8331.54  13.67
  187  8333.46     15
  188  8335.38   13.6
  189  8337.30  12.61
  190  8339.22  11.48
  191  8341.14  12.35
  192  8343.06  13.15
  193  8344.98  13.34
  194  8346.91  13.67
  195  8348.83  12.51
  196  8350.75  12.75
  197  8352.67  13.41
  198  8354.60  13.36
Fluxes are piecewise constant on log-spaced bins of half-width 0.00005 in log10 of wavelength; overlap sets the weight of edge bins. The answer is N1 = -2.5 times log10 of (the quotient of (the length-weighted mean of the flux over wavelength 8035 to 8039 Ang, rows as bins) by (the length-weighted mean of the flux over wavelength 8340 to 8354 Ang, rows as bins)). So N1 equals -0.11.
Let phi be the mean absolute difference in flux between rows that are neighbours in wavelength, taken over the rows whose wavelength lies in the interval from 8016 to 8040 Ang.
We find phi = 0.29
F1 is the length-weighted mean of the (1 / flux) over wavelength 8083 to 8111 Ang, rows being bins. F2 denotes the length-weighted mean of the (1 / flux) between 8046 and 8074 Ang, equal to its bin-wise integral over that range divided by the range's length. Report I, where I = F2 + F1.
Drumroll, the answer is 0.1380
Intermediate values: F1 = 0.0693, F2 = 0.0687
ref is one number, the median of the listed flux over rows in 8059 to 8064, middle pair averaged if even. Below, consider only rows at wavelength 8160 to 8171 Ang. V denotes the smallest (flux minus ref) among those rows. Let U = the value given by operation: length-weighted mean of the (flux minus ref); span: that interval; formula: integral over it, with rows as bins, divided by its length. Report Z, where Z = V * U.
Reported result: -0.06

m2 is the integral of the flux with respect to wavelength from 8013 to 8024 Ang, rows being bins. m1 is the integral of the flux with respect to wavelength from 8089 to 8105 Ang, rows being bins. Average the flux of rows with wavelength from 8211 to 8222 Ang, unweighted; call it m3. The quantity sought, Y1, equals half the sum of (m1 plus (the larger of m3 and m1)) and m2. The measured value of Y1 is 312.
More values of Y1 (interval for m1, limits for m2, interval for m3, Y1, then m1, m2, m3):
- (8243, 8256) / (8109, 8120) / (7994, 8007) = 294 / 216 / 156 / 14.3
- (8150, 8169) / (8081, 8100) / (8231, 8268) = 418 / 282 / 273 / 15.8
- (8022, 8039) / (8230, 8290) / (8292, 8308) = 700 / 240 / 919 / 13.3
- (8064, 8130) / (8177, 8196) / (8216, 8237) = 1088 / 960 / 256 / 14.9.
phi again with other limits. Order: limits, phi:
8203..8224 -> 0.46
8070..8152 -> 0.26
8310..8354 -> 0.68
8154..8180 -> 0.36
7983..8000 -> 0.28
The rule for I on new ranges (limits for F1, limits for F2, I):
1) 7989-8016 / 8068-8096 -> 0.1385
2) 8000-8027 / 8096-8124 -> 0.1373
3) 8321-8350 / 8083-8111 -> 0.1445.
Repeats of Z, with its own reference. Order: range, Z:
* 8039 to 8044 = 0.04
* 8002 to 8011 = -0.01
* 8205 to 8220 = 1.71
